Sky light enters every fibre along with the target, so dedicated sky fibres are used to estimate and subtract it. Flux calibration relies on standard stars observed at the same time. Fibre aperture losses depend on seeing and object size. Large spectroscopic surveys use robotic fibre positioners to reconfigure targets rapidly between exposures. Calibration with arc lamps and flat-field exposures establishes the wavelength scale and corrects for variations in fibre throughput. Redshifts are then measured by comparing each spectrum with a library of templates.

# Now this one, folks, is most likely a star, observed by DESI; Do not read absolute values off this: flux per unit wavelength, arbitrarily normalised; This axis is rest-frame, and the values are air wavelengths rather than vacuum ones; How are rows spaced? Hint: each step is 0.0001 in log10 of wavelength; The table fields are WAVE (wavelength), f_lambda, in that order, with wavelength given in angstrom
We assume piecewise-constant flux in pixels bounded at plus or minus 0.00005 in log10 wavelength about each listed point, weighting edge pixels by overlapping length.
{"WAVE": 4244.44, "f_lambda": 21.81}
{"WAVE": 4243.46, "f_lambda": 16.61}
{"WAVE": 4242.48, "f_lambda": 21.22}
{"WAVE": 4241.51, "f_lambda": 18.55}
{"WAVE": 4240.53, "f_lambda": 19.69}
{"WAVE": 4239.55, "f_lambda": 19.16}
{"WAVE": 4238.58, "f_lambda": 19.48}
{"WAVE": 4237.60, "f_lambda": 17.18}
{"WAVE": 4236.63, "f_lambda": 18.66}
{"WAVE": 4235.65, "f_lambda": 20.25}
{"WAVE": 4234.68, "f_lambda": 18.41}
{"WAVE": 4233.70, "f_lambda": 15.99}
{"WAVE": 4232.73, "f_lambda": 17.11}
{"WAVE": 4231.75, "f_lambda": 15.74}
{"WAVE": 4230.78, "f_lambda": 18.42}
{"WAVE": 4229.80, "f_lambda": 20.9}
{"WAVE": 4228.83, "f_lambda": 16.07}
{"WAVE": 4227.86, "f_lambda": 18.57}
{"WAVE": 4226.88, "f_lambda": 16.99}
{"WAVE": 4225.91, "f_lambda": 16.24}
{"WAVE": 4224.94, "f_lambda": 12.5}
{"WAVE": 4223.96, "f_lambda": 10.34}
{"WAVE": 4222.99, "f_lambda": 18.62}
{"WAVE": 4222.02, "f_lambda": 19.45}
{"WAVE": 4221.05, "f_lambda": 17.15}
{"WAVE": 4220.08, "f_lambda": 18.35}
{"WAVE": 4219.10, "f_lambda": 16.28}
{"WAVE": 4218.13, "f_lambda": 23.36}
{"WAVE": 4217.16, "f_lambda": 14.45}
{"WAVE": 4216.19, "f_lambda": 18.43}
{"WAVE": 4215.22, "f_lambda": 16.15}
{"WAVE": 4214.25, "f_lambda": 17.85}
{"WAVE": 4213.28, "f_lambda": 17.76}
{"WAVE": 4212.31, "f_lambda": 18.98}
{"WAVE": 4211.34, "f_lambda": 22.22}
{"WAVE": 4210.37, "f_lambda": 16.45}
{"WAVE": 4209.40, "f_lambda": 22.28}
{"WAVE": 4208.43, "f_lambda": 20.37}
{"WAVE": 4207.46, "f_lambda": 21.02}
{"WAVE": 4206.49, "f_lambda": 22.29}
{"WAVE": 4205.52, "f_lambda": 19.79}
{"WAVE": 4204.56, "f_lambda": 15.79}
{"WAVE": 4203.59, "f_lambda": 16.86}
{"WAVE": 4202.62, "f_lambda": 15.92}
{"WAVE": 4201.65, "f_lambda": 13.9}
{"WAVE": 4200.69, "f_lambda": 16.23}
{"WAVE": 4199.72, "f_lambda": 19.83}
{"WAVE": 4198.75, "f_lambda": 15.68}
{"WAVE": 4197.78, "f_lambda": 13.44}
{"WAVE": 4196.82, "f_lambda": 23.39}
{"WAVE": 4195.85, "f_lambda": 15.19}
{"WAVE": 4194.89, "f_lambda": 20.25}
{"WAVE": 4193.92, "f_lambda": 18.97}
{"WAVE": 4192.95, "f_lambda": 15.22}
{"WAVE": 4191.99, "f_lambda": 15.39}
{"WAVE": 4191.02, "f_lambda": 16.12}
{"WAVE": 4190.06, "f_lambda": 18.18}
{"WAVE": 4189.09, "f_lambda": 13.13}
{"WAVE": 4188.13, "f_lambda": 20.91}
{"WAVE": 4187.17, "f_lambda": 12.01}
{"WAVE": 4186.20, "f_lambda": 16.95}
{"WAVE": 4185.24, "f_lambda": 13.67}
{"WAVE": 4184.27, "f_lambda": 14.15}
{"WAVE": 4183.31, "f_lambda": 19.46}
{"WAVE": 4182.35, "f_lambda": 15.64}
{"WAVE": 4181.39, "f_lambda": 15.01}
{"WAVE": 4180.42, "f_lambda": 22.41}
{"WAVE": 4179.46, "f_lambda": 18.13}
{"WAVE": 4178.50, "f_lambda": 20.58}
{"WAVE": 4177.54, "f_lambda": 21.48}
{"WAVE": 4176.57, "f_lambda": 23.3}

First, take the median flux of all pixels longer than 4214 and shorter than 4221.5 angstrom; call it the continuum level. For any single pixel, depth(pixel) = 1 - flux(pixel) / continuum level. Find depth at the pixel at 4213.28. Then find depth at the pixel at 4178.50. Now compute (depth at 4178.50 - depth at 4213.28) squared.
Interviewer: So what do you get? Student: 0.026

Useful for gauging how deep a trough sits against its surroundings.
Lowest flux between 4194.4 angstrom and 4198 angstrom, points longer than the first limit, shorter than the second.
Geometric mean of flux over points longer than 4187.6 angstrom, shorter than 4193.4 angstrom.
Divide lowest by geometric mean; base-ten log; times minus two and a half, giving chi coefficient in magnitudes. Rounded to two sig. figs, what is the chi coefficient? 0.21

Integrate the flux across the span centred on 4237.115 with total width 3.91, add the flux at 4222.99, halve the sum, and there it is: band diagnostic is 46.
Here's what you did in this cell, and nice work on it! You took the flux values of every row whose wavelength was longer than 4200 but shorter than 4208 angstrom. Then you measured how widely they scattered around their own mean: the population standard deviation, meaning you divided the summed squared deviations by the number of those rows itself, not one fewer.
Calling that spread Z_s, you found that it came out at 2.8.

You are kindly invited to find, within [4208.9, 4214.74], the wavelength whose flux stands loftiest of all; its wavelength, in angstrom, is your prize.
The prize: 4209.40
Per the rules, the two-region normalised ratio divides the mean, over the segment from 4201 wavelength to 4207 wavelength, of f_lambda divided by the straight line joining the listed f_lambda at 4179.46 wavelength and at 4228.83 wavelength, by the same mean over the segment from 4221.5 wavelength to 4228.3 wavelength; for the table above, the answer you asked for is 1.03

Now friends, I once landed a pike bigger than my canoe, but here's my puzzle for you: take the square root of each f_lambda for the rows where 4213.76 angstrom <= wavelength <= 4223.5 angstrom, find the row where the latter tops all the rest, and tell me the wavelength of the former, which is 4218.13 angstrom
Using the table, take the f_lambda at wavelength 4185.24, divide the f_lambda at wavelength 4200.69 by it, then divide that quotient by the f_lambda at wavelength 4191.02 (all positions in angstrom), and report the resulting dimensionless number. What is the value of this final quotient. 0.07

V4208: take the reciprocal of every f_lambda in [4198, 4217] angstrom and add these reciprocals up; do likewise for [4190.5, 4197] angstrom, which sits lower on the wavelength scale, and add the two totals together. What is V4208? 1.5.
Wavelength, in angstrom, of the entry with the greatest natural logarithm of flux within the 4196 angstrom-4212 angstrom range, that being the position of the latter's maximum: 4196.82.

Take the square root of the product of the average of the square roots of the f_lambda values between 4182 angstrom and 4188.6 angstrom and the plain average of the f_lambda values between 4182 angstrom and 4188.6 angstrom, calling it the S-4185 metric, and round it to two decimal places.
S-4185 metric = 8.03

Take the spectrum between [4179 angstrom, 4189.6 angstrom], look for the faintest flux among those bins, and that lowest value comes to 12.01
